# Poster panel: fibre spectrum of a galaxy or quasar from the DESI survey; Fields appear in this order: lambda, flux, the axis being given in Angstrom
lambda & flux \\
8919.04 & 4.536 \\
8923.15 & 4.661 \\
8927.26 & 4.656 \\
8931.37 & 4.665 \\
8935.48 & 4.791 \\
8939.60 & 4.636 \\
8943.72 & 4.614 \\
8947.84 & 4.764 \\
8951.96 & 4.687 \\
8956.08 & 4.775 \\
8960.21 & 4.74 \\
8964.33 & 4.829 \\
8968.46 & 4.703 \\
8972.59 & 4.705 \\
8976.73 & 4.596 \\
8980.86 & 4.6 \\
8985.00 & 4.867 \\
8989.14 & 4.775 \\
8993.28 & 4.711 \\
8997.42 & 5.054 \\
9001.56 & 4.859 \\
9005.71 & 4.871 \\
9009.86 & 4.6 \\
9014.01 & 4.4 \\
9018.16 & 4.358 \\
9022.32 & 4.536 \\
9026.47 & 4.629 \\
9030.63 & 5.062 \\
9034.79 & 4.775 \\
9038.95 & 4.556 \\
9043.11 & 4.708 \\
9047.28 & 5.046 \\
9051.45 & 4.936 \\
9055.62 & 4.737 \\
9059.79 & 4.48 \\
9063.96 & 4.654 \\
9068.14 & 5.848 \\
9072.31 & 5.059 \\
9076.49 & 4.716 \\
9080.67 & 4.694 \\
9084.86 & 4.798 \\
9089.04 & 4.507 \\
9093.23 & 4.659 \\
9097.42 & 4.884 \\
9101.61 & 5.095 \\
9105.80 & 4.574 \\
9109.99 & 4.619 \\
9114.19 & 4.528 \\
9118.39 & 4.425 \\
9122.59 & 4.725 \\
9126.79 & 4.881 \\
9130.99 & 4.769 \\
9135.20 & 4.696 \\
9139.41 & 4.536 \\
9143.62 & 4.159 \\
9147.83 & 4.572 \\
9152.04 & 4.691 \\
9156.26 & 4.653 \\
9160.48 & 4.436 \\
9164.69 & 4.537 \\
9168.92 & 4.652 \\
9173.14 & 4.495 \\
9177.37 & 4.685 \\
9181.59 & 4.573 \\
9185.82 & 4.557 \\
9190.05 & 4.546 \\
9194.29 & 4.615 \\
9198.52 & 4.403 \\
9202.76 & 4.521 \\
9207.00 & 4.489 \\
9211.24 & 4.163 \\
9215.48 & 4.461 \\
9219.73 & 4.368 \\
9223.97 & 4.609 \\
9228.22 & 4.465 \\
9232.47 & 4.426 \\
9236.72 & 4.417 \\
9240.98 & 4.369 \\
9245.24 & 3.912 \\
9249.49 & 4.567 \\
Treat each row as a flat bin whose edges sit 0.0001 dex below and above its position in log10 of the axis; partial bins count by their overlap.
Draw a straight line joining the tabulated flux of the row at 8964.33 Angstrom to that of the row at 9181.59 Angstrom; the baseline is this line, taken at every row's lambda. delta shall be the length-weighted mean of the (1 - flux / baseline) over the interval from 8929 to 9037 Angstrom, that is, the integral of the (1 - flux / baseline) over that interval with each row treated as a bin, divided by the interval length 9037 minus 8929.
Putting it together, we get 0.019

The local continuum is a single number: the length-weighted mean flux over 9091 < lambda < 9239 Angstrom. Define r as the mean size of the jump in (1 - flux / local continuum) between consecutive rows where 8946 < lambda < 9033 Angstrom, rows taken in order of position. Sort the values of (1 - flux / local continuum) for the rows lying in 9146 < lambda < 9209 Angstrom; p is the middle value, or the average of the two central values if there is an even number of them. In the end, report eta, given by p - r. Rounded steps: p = 0.00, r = 0.030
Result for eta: -0.027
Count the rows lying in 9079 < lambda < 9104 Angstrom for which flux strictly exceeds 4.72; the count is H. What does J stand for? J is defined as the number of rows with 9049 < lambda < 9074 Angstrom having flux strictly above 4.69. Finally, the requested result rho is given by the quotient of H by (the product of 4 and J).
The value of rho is 0.19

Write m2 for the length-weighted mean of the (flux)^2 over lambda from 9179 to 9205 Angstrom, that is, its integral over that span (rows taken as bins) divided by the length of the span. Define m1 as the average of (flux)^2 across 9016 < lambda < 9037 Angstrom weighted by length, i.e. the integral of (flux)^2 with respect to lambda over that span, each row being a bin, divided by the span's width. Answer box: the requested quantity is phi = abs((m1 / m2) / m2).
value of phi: 0.0515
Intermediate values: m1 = 21.9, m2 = 20.6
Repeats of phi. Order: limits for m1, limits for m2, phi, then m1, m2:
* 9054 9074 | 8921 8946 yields 0.0522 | 24.8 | 21.8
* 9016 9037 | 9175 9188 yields 0.0487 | 21.9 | 21.2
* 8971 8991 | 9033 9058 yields 0.0420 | 22.2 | 23.0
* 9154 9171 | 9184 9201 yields 0.0496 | 20.9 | 20.5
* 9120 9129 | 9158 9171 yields 0.0536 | 22.9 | 20.7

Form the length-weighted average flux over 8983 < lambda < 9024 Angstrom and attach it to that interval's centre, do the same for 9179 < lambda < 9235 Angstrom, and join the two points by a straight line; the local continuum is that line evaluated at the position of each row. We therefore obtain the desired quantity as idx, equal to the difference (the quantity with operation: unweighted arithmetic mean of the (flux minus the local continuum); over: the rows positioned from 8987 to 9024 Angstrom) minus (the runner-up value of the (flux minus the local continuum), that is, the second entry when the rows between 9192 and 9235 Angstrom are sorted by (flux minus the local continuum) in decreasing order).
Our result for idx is -0.14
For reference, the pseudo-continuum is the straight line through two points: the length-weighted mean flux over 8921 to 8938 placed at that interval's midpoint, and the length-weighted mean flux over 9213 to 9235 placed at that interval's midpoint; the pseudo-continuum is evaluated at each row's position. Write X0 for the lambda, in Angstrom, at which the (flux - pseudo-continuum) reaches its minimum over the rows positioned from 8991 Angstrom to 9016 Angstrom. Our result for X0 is 9014.01 Angstrom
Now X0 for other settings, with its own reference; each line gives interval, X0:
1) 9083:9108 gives 9089.04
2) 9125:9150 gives 9143.62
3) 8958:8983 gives 8976.73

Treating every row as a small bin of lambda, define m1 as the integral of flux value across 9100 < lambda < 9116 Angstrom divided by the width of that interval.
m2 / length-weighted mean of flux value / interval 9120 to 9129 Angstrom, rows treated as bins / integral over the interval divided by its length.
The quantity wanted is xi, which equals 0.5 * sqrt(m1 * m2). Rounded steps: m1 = 4.70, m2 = 4.79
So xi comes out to 2.37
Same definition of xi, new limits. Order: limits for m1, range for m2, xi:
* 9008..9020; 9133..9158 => 2.25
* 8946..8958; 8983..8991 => 2.39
